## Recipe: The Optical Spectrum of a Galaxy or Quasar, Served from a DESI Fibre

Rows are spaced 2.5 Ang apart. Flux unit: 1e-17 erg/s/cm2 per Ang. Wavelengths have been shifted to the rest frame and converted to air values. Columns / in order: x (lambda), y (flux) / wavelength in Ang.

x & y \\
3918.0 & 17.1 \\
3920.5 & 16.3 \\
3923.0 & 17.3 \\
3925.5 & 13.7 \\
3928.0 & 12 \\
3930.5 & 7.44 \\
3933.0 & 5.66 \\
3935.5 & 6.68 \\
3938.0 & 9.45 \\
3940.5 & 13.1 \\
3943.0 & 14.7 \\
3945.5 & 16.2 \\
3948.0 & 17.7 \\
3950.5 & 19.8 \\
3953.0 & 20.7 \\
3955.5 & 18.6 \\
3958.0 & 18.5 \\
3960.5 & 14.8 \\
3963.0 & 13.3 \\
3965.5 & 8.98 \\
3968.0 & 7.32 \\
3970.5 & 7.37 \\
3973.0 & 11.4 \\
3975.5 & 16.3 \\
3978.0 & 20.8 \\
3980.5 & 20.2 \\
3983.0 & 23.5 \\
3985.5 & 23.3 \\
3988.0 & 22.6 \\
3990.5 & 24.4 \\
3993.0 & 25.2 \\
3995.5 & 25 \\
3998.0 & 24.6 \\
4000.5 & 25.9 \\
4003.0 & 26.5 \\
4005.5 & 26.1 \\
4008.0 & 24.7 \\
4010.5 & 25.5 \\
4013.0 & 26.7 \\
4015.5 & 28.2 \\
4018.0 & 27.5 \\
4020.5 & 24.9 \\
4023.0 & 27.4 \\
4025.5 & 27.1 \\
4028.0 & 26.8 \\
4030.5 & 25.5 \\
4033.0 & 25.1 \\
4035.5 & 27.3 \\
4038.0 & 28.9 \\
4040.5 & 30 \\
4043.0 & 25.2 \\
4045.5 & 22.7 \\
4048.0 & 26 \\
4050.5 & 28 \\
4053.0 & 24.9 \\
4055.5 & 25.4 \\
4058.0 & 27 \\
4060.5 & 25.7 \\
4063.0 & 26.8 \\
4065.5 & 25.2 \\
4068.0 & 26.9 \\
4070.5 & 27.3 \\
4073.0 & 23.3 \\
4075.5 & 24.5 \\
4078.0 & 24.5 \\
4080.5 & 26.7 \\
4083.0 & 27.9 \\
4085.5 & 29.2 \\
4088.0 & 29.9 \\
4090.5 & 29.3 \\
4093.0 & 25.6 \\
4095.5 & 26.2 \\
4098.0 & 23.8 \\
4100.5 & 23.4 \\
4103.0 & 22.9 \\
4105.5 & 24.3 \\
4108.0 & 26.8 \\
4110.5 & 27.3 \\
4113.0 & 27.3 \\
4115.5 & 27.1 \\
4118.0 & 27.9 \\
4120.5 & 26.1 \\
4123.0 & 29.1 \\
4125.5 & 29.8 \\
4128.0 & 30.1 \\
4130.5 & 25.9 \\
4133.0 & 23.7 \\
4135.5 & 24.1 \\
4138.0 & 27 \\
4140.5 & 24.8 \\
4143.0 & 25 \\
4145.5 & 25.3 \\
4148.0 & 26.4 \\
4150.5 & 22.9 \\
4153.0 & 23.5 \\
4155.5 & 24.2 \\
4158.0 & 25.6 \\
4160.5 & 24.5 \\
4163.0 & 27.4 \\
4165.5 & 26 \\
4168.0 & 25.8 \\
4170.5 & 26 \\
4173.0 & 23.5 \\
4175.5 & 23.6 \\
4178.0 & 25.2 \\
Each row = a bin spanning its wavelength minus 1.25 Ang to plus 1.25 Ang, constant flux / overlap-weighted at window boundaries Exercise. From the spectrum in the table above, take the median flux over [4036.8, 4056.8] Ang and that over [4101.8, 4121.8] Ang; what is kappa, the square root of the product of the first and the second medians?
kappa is 26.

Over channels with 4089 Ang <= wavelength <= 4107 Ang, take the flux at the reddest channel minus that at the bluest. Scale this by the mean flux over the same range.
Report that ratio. -0.20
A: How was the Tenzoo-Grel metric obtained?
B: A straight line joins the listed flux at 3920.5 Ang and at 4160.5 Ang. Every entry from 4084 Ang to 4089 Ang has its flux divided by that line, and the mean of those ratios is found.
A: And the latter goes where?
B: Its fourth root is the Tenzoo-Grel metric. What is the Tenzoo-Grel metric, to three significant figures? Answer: 1.08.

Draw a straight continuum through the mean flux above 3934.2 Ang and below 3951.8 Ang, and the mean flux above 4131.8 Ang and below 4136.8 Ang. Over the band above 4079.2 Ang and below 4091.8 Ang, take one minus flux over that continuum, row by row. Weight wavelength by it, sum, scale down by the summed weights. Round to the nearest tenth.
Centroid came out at 4085.9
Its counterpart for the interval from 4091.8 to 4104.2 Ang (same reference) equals 4096.0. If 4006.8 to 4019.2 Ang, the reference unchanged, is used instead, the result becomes 4013.4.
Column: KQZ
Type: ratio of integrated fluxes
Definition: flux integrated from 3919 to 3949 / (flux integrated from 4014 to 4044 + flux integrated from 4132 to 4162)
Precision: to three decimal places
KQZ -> 0.242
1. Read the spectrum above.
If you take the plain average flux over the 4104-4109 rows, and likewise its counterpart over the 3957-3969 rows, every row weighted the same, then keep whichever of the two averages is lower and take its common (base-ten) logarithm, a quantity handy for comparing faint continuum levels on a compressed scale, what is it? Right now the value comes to 1.10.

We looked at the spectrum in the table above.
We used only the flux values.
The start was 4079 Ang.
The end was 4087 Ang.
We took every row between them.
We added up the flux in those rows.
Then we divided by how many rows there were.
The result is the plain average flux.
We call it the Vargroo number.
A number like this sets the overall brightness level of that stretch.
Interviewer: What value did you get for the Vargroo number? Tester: 27.9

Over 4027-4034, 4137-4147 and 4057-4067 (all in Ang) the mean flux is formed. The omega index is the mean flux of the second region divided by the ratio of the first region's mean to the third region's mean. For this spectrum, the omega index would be 26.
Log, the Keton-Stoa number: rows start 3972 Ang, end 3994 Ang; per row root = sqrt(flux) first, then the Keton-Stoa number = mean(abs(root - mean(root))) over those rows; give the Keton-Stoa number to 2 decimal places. 0.38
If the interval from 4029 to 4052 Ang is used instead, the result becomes 0.17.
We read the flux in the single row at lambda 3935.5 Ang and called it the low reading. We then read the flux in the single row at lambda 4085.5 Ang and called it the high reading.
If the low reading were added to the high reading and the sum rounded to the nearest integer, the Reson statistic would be 36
